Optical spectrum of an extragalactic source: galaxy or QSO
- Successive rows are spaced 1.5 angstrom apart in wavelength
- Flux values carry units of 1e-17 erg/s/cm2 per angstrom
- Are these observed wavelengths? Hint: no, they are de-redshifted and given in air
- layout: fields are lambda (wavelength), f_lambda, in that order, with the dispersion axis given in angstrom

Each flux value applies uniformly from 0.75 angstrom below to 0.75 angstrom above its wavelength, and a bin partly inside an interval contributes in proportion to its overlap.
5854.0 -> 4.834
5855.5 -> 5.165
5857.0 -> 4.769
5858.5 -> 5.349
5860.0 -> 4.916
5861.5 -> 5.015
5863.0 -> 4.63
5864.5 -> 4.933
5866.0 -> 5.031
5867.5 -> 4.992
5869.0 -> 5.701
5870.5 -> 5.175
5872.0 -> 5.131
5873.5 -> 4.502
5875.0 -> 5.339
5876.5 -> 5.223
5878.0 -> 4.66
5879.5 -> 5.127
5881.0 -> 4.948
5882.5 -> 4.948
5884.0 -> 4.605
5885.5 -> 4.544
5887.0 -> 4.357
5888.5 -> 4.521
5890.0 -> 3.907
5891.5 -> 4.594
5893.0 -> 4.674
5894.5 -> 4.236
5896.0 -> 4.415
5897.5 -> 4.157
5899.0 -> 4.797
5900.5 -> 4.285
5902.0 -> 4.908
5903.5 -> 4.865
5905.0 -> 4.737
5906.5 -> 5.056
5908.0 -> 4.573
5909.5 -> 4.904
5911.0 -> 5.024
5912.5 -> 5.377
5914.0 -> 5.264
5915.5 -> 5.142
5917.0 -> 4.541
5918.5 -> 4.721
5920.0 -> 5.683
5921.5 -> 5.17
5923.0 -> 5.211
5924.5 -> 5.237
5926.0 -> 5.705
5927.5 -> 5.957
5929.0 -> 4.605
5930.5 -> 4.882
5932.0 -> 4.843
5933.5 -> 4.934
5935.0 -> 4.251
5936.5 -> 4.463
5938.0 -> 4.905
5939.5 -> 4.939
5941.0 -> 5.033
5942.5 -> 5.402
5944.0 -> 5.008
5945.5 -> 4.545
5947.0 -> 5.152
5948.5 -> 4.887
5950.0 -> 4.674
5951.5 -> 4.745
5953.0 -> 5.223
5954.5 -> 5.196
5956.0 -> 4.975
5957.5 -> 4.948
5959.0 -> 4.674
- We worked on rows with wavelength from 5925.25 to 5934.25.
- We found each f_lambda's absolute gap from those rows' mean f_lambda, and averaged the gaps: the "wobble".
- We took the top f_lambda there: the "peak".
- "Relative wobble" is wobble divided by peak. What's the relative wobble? 0.076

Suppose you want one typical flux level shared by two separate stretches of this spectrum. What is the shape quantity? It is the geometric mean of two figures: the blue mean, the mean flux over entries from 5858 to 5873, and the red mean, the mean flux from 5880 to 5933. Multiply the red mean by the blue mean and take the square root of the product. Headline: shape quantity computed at 4.96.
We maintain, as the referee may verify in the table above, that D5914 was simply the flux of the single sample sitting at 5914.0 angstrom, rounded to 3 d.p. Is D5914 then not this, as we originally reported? 5.264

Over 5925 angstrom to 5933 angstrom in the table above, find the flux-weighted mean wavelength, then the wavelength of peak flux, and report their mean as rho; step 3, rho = 5928.2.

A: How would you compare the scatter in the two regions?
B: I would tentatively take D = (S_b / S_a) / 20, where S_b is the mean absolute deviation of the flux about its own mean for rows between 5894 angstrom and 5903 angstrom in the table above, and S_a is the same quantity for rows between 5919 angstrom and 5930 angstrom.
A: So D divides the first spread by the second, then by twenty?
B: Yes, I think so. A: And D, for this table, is 0.036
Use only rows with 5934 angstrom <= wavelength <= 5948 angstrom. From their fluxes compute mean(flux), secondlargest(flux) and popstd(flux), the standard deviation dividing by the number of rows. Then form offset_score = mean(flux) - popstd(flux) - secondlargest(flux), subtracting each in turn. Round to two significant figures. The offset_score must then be -0.64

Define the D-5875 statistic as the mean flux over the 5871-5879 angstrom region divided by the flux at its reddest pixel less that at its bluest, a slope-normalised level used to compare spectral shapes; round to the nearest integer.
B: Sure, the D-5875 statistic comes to -11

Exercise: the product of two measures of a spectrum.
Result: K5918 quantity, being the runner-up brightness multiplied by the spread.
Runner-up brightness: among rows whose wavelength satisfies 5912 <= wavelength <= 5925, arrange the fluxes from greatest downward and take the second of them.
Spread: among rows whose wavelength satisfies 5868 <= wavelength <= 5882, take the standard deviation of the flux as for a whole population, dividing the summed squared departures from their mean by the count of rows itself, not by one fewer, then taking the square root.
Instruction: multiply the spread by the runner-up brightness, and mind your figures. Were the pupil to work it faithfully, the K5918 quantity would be 1.80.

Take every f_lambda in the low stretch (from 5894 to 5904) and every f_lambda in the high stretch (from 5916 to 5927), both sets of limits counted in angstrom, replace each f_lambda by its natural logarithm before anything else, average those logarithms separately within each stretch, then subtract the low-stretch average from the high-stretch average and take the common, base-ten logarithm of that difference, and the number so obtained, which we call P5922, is -0.9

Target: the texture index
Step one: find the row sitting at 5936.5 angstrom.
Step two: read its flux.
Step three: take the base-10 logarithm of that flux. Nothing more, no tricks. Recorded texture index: 0.65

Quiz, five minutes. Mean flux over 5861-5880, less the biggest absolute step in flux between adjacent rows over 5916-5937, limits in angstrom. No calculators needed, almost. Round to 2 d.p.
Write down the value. 3.68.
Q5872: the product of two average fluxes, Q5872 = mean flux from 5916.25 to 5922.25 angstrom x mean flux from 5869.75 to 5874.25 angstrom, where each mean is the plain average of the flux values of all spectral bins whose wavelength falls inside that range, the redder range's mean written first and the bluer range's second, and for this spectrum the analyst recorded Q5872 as 24.8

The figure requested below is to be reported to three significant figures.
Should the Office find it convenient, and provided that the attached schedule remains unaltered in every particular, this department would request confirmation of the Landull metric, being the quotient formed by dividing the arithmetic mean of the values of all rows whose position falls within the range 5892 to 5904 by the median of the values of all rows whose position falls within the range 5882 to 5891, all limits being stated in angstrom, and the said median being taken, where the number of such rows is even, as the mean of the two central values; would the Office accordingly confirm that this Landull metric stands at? 1.00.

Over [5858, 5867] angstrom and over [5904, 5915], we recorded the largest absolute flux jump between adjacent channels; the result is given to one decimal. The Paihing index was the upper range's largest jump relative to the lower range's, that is 1.1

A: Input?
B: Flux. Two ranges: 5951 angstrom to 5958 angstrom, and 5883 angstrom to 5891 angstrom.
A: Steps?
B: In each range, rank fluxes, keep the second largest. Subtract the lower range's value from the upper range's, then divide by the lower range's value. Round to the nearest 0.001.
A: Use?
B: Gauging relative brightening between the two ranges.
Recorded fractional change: 0.143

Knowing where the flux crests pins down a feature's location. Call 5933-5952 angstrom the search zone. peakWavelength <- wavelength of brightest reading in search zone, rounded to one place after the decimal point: 5942.5 angstrom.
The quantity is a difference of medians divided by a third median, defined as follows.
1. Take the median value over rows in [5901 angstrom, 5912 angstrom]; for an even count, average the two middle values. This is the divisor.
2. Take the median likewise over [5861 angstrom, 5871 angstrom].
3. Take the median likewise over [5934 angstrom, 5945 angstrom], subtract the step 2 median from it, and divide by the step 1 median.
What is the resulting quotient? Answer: -0.02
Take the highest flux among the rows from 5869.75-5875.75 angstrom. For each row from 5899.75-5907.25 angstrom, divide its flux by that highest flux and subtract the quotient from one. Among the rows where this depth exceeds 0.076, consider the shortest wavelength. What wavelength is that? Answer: 5900.5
